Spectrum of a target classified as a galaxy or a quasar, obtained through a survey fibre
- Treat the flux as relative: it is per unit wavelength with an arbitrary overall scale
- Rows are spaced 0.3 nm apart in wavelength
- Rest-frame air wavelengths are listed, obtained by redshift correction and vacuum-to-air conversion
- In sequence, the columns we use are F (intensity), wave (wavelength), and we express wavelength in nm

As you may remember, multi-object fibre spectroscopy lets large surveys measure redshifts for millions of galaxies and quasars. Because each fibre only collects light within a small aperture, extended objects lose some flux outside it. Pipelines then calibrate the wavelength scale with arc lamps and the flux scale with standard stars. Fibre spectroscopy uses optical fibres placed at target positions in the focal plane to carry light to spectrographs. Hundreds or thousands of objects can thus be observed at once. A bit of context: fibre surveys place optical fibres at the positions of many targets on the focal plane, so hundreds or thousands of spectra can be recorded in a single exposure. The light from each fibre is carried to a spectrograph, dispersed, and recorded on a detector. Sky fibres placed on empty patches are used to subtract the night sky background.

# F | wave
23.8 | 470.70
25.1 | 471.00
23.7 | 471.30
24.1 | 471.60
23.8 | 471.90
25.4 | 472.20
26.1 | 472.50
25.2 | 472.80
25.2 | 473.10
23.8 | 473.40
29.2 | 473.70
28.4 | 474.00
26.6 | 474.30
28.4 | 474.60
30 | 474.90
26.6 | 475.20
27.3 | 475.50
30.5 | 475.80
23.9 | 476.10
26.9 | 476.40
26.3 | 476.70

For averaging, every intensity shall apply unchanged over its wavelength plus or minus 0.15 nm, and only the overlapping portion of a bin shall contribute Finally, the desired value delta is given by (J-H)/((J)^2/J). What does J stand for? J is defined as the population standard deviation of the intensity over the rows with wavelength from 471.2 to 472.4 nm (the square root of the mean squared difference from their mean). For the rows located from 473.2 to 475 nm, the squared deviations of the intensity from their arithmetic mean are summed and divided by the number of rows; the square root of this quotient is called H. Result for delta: -2.00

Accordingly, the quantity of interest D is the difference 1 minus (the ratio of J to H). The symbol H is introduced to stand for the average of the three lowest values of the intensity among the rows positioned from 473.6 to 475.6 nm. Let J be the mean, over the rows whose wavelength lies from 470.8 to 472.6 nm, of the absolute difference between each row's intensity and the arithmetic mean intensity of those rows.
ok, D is 0.969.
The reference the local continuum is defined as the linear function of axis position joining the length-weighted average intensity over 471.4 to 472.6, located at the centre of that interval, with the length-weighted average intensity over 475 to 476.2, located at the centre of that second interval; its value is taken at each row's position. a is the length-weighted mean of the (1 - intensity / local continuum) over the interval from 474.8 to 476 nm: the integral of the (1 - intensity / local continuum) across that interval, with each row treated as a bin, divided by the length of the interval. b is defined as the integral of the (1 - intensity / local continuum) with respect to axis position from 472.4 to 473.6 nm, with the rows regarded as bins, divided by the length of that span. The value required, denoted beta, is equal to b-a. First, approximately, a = -0.04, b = 0.010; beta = 0.053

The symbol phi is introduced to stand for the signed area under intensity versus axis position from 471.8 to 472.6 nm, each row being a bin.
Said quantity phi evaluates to 20.1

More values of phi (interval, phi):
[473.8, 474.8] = 28.0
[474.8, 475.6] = 22.3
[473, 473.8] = 20.7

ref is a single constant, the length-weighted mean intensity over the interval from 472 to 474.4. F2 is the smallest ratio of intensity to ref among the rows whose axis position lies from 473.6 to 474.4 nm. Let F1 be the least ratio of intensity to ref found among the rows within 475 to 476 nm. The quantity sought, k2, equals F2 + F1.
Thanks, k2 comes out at 2.03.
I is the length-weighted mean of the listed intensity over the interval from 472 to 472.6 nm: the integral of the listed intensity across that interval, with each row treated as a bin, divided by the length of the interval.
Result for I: 26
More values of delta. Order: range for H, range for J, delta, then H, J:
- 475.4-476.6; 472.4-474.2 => -0.23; 2.3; 1.89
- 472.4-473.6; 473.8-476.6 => 0.56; 0.8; 1.88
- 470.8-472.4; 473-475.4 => 0.65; 0.7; 1.97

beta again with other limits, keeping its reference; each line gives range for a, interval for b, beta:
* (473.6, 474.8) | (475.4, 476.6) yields 0.089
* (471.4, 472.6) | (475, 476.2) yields -0.001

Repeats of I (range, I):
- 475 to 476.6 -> 27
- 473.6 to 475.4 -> 28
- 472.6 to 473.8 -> 26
